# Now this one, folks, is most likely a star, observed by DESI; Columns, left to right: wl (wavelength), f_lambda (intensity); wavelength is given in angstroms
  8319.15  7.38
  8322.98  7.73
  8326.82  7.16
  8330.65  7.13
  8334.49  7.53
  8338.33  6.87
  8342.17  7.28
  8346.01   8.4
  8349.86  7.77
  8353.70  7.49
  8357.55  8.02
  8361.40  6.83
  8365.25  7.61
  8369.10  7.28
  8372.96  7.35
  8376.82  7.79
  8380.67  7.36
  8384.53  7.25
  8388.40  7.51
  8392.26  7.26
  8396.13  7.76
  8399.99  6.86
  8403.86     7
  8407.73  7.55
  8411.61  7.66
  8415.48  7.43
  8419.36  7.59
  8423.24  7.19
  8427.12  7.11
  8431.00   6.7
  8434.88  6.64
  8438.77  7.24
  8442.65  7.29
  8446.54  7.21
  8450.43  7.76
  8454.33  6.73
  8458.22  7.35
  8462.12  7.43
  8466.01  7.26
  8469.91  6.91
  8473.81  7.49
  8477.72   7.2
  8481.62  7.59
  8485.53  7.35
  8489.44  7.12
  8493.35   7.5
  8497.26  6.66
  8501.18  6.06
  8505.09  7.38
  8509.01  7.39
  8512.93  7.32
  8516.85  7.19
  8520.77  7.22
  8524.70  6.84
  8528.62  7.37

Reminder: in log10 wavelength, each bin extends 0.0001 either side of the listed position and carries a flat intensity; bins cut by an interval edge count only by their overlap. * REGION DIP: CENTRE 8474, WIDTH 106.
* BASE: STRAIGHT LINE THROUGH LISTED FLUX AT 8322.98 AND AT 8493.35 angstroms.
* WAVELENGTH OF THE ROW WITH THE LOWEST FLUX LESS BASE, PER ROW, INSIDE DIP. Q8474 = 8501.18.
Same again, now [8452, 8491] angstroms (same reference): 8454.33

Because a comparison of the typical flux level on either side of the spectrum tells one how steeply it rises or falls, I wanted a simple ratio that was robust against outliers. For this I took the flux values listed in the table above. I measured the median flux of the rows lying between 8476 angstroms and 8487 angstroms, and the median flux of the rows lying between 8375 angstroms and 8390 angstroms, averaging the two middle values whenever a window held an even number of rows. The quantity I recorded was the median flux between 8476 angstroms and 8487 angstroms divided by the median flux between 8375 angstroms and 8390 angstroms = 0.99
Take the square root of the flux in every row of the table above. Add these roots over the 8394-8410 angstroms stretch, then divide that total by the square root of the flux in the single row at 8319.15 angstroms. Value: 3.97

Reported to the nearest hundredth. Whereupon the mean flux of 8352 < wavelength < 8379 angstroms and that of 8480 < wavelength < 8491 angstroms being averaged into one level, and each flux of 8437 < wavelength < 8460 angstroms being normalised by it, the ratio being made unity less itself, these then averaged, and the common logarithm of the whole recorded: -1.68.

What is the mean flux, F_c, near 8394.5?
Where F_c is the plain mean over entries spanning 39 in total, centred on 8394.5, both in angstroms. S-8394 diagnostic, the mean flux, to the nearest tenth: 7.4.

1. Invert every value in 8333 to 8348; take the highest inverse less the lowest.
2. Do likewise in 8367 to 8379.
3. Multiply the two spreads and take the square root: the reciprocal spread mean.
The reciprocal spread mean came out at 0.015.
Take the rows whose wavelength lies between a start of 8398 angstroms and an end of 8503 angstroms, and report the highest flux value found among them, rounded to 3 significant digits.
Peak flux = 7.76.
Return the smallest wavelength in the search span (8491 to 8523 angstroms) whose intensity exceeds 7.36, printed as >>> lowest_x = 8493.35 angstroms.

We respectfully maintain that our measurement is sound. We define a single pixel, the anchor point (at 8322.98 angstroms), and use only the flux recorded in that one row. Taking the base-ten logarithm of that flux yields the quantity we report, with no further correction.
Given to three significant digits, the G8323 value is 0.888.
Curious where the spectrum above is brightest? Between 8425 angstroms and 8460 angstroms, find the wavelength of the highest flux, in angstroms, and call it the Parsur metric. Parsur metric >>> 8450.43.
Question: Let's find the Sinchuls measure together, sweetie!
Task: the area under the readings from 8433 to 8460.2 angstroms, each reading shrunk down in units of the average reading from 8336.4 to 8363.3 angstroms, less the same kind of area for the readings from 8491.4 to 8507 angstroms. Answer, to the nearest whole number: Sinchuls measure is 12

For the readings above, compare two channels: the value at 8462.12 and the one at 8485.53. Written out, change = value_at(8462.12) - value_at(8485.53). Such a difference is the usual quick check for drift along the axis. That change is 0.1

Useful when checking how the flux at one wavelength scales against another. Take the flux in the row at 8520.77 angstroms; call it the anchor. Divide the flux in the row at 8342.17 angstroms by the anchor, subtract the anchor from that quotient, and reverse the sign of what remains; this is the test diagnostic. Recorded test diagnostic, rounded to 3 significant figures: 6.21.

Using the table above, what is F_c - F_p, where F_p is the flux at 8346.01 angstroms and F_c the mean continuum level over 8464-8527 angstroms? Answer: -1.2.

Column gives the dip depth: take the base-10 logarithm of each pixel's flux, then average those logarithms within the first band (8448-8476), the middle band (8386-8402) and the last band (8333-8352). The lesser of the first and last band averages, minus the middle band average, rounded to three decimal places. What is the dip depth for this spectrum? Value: -0.004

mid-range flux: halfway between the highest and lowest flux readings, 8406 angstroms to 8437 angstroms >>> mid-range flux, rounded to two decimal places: 7.15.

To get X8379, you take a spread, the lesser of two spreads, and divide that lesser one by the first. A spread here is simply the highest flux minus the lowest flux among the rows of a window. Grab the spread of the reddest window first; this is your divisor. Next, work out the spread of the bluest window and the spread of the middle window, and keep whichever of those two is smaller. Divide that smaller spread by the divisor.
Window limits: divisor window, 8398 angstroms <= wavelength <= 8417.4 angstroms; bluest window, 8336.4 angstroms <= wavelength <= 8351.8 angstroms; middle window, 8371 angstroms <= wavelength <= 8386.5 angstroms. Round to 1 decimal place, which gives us 0.7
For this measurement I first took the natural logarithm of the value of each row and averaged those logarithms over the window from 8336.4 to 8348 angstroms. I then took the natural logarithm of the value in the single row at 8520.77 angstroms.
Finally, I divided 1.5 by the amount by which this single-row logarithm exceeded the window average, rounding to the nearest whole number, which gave -41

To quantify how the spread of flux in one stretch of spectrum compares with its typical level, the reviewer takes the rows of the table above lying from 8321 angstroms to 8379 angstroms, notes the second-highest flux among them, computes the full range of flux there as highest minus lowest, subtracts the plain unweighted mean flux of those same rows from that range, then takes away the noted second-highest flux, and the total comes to -13.9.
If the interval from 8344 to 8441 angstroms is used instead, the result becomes -13.6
